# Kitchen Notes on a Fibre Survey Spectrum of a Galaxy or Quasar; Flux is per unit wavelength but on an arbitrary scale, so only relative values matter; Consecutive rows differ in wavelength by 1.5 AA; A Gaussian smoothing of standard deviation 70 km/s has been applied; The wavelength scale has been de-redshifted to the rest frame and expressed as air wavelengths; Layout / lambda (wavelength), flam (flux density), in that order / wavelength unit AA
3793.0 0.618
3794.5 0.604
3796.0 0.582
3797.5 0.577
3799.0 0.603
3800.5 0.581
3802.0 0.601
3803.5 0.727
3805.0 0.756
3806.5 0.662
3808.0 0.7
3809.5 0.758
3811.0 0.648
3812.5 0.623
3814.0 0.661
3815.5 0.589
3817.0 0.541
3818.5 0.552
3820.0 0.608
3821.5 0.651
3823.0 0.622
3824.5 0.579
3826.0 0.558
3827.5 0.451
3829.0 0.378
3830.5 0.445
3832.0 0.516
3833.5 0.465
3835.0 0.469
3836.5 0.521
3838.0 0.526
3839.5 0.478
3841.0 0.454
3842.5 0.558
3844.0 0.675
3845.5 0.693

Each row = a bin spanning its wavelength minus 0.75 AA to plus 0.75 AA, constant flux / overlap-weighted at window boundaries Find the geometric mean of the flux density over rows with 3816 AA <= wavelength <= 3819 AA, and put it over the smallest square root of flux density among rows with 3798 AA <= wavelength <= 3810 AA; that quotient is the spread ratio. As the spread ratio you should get 0.717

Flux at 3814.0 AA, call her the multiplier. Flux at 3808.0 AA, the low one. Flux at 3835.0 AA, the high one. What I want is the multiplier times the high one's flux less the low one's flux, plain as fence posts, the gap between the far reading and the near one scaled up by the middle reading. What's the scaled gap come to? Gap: -0.15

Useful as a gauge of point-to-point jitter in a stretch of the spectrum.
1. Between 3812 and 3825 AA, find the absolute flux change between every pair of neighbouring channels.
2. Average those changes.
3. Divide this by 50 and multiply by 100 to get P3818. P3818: 0.085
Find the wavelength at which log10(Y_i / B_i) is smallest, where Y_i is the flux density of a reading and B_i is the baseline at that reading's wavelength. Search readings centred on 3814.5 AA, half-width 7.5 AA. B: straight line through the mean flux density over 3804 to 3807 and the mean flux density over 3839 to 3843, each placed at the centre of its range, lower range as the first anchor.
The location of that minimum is 3817.0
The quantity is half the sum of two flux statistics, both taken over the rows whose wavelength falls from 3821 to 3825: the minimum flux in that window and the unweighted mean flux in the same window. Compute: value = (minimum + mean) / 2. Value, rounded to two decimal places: 0.60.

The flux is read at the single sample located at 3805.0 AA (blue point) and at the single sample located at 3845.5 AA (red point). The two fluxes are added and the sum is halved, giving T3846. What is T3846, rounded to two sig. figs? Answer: 0.72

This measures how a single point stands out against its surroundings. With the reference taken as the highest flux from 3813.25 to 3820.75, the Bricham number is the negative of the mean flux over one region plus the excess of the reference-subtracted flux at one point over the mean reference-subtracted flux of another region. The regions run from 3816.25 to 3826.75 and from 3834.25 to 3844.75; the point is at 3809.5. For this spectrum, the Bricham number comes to -0.36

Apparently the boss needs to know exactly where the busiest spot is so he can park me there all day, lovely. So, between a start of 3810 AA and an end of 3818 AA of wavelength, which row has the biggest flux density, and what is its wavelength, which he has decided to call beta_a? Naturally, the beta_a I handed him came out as 3814.0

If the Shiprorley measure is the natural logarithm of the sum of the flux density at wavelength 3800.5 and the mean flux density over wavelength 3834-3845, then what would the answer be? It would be 0.10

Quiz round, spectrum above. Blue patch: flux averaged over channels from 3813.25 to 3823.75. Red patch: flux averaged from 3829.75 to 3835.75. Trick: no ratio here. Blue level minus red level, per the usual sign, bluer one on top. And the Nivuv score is 0.13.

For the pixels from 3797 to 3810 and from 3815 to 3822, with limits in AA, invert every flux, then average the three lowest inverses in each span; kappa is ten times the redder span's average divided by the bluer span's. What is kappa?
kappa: 12.1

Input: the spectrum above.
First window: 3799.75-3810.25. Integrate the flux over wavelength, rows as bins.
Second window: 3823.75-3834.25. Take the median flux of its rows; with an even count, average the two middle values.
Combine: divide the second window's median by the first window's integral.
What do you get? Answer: 0.065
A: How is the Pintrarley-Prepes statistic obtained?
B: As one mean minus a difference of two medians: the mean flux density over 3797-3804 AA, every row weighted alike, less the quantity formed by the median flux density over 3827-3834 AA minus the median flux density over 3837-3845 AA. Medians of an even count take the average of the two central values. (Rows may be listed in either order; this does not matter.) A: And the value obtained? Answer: 0.69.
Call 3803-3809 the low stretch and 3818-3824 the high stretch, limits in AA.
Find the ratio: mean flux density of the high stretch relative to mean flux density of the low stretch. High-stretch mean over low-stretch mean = 0.86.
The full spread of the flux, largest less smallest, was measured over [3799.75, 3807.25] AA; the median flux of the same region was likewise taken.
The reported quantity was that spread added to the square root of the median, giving 0.99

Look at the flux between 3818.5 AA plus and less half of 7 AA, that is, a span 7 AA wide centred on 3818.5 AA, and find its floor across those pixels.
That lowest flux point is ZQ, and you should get 0.541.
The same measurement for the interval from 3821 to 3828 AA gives 0.451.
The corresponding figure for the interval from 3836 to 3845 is 0.454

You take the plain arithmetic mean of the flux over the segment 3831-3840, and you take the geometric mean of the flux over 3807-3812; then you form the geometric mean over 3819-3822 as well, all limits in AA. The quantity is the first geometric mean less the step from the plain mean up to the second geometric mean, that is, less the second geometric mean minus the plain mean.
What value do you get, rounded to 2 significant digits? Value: 0.57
